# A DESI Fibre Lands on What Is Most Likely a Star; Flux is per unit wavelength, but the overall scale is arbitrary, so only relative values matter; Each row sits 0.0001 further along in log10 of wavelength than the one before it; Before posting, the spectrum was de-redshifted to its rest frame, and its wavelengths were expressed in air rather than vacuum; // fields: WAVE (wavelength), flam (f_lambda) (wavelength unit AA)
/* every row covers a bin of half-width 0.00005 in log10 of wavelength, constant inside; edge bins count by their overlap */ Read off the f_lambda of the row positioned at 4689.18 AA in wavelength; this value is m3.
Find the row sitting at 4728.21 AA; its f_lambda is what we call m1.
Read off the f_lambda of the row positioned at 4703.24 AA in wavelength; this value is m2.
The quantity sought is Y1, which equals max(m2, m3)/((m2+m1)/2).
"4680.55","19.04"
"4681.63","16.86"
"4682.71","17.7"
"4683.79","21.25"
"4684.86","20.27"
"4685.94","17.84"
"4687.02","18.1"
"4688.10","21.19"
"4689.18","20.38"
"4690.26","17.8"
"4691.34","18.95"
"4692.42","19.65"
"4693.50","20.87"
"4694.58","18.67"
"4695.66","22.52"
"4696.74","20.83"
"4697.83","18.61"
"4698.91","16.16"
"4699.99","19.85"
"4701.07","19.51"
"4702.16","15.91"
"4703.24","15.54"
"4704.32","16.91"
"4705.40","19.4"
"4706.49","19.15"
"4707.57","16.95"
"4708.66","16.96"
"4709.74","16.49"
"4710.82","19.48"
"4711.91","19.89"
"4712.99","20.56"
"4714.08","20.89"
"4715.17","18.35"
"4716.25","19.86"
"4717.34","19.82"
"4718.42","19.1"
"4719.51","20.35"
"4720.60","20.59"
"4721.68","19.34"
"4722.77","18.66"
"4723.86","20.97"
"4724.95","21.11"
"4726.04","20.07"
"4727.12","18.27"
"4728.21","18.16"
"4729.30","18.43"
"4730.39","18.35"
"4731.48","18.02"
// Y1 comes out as 1.21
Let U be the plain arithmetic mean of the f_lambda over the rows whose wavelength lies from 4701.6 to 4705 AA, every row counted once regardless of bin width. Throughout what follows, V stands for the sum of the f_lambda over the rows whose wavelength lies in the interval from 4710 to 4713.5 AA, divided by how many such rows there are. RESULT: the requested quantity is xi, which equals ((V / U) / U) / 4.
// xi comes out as 0.0192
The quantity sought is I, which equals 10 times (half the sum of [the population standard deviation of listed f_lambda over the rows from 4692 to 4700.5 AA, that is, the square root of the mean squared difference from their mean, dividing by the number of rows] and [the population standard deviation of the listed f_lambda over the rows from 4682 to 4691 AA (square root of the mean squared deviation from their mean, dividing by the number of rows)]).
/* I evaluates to 16.4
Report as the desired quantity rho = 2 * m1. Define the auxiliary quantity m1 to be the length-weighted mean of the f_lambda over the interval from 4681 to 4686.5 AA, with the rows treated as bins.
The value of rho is 37.6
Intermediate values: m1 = 18.8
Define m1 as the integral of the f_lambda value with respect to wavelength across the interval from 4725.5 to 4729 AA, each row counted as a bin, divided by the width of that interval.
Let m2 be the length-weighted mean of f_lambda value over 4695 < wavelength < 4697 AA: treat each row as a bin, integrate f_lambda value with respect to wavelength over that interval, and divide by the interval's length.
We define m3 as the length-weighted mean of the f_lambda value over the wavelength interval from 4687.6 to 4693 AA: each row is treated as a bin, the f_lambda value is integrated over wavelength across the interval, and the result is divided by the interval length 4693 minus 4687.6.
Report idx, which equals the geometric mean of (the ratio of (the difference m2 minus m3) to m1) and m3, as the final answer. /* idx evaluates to 1.46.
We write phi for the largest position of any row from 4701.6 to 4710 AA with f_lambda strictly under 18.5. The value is 4709.74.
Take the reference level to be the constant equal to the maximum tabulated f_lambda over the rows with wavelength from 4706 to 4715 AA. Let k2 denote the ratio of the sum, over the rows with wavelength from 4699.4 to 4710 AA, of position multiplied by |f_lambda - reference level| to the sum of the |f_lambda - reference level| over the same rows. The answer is 4705.4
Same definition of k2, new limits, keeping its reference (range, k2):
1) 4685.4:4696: 4690.2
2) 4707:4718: 4710.8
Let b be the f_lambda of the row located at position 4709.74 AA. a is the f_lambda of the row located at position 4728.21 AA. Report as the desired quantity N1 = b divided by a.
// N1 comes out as 0.91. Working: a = 18.16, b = 16.49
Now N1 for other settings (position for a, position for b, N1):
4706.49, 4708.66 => 0.89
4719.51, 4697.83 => 0.91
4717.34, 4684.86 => 1.02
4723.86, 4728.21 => 0.87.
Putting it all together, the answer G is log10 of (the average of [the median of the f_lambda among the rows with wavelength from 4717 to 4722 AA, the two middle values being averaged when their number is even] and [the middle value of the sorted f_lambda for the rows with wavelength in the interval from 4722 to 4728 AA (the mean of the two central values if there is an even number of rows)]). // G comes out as 1.30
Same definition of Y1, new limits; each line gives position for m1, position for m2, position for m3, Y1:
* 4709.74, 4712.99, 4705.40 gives 1.11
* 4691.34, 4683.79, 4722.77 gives 1.06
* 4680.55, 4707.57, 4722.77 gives 1.04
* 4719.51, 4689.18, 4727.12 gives 1.00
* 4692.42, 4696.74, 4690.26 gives 1.03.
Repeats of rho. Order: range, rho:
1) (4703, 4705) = 33.2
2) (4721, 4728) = 39.4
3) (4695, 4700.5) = 39.1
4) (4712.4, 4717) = 39.8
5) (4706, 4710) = 34.9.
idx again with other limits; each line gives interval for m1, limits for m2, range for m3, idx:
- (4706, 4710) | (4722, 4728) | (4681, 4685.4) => 0.85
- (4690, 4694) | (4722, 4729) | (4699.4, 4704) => 1.29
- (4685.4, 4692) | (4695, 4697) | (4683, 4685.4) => 1.11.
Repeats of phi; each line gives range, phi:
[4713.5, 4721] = 4715.17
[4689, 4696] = 4690.26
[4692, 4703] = 4702.16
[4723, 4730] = 4729.30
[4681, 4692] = 4690.26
